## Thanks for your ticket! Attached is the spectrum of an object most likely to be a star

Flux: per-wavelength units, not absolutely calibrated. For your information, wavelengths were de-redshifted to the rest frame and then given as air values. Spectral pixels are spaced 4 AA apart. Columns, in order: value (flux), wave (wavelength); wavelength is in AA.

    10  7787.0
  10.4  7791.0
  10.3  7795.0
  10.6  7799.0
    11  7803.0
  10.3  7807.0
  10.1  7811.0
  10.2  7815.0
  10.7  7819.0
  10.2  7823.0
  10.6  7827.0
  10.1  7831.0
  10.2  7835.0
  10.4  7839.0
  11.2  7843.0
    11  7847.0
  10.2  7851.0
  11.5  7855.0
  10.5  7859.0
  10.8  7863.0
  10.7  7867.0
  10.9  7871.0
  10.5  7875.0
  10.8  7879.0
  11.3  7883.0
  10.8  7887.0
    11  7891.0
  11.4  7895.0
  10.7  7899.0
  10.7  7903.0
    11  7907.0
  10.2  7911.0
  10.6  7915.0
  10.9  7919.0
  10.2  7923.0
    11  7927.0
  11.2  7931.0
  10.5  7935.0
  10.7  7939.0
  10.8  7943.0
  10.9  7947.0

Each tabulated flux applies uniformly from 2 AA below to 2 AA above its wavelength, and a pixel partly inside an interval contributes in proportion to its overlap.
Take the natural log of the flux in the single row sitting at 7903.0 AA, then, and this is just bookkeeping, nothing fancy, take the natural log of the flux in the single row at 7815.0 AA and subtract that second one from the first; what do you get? 0.048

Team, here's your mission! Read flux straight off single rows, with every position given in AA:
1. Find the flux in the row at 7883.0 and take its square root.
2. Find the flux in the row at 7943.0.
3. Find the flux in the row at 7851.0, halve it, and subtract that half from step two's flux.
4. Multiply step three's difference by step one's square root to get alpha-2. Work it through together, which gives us 19.2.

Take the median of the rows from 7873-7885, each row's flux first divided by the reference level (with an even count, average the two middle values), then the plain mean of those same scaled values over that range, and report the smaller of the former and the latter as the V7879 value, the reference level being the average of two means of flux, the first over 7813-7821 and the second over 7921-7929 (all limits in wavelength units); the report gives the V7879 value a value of 1.026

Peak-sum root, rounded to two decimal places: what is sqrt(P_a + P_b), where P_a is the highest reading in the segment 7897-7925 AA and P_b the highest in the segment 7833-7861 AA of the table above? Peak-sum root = 4.74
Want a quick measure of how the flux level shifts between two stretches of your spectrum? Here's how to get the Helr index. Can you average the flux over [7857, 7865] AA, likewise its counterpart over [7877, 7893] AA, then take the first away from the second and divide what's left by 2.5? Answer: 0.13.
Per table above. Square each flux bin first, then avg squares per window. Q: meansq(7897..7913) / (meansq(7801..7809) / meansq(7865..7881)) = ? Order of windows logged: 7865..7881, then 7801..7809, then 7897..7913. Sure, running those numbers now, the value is 115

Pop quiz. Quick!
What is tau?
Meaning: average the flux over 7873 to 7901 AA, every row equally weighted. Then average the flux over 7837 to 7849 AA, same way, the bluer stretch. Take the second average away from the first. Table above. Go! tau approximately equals 0.062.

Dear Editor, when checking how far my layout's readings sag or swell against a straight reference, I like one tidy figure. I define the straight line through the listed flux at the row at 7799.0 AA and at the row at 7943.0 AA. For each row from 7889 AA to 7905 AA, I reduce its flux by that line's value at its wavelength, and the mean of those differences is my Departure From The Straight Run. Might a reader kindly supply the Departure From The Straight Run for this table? 0.2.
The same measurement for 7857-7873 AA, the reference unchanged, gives 0.0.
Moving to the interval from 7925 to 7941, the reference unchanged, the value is 0.1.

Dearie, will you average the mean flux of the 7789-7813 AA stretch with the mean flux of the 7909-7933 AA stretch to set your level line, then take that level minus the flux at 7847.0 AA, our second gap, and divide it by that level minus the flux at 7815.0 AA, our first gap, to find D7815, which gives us -1.2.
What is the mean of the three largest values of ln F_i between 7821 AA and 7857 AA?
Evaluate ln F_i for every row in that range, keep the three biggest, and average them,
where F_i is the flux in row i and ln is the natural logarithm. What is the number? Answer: 2.42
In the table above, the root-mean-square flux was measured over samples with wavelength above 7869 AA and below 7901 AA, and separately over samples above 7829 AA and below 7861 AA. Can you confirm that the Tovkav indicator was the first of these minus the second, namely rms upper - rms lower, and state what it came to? 0.28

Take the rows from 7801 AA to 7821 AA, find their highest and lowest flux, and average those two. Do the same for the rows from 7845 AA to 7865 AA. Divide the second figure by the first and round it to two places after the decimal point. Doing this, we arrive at 1.03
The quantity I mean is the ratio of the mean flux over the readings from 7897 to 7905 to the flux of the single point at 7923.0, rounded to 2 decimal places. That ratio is 1.05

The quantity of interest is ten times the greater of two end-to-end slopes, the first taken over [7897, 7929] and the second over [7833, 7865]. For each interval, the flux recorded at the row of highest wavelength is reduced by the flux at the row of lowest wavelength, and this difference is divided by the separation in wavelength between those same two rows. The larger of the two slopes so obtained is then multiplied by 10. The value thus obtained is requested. 0.21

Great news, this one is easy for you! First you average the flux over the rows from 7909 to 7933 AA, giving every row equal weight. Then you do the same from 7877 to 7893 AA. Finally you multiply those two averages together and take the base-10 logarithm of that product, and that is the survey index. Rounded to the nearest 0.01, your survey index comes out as 2.07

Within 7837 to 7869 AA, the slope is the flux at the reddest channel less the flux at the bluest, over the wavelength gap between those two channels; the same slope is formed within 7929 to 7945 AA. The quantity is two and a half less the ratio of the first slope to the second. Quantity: 2.8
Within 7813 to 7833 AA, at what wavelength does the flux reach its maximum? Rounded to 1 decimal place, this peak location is 7819.0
